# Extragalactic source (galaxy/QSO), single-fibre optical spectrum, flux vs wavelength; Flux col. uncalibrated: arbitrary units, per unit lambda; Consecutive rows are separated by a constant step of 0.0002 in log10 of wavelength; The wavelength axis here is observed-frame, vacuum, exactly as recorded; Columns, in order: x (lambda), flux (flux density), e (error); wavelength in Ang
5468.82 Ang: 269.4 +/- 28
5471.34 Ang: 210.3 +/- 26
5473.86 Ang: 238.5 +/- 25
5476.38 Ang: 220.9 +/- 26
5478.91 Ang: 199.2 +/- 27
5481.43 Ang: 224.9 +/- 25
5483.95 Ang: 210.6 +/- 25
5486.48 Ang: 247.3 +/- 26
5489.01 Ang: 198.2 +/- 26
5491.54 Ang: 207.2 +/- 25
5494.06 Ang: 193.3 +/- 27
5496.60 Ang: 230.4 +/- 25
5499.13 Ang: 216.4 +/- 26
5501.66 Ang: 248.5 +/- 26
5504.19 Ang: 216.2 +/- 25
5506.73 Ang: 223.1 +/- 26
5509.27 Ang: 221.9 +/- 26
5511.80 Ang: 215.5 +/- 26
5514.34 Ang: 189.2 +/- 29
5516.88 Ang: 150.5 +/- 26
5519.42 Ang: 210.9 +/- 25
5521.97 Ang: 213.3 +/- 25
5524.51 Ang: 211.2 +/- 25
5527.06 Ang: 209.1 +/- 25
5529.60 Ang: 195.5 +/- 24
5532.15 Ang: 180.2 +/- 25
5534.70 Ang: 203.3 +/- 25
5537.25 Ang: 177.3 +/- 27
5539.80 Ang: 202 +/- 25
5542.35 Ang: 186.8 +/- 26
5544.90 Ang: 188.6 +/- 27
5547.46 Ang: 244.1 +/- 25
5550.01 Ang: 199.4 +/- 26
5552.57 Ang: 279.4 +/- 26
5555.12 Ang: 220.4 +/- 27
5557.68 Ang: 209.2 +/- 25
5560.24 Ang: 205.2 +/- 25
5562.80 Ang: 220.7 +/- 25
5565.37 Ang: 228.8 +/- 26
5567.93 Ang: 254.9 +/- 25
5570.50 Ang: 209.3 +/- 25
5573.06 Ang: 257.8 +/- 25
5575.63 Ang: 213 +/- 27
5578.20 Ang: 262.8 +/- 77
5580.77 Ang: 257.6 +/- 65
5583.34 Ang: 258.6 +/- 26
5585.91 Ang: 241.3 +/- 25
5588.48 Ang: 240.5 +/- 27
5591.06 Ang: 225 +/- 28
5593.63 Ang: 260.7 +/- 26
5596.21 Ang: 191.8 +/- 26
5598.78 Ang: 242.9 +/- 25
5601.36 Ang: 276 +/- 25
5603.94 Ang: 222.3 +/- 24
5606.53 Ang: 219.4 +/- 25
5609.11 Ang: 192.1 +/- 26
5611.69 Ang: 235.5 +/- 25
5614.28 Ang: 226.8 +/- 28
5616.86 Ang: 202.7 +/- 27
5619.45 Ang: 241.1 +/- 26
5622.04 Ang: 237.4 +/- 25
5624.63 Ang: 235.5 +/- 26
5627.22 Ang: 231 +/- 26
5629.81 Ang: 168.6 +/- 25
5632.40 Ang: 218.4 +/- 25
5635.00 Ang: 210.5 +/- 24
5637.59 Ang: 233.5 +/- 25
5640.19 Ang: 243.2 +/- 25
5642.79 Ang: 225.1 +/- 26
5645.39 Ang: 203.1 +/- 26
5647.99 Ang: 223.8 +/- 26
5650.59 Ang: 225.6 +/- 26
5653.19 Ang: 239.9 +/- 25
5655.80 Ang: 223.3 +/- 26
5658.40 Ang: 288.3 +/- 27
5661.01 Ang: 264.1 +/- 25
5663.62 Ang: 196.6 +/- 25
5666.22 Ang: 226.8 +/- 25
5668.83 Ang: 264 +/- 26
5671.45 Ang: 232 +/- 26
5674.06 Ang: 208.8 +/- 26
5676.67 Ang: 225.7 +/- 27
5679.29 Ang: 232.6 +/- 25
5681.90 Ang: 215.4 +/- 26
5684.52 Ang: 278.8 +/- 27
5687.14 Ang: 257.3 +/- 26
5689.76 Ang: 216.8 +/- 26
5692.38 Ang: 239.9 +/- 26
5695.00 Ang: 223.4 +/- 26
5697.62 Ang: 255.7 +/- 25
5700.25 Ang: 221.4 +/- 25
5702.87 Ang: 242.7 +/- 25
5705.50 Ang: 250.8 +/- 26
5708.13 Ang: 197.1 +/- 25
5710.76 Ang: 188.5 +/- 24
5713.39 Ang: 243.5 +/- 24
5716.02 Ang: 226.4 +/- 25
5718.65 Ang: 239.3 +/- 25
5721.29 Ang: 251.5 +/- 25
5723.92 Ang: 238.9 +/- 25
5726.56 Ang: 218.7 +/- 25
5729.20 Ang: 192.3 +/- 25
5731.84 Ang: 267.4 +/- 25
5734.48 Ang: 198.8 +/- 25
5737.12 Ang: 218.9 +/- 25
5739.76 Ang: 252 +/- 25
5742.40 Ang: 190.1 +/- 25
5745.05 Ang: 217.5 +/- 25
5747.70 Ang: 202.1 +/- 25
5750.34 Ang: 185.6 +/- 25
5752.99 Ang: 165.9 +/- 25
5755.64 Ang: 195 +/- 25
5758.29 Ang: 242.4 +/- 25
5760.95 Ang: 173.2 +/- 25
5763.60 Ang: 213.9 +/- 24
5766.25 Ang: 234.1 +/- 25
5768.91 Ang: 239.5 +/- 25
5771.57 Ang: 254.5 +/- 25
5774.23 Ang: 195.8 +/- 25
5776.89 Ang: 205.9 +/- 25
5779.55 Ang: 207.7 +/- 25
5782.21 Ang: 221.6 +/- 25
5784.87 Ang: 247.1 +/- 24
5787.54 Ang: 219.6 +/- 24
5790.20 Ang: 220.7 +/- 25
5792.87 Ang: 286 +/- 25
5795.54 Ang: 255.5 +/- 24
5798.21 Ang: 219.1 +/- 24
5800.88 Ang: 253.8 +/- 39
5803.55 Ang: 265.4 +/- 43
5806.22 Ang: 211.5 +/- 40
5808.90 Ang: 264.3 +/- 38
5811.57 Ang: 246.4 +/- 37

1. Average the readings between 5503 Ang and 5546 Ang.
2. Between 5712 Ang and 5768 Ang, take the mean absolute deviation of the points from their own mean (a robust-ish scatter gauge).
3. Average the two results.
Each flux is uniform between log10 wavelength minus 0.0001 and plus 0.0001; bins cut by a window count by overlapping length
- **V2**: 111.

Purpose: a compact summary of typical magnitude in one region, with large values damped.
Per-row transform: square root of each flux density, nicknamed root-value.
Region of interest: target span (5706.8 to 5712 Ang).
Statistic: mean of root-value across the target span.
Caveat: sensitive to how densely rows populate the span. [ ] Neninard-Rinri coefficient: 13.9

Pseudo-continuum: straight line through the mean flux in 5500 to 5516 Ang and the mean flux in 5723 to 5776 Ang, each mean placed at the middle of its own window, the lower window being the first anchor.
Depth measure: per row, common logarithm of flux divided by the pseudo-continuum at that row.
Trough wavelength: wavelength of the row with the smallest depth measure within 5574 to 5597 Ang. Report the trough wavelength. 5596.21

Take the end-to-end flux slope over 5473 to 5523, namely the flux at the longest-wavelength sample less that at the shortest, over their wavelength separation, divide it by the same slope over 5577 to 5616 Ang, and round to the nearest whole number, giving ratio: 1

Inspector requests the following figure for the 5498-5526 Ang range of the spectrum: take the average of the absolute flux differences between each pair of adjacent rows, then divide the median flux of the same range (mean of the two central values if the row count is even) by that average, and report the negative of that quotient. -10.3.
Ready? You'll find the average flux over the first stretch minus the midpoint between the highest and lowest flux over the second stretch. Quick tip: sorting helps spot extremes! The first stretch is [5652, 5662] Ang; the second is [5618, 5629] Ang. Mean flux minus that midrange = 18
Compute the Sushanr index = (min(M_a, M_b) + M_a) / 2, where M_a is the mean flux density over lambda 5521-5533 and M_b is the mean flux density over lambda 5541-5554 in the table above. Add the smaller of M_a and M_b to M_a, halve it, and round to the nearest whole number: 202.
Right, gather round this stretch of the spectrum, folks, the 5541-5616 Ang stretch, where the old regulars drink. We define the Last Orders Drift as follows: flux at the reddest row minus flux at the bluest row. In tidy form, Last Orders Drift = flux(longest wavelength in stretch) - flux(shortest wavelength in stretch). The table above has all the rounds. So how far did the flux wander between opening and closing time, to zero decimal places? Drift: 40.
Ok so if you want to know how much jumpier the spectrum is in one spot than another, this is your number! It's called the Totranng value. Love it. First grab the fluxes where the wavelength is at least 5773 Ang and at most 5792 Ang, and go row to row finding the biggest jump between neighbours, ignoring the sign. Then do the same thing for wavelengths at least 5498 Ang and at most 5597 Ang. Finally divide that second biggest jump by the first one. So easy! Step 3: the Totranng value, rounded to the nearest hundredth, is 2.91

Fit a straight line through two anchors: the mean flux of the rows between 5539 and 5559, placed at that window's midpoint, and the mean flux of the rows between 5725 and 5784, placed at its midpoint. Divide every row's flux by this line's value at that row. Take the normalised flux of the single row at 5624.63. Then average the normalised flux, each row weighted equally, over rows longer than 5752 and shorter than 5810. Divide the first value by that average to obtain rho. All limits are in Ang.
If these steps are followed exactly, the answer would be 1.03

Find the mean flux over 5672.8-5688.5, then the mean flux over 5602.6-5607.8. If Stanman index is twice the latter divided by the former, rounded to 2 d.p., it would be 1.87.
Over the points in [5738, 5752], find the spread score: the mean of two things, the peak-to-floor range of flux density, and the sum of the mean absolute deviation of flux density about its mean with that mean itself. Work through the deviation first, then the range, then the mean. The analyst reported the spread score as 148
